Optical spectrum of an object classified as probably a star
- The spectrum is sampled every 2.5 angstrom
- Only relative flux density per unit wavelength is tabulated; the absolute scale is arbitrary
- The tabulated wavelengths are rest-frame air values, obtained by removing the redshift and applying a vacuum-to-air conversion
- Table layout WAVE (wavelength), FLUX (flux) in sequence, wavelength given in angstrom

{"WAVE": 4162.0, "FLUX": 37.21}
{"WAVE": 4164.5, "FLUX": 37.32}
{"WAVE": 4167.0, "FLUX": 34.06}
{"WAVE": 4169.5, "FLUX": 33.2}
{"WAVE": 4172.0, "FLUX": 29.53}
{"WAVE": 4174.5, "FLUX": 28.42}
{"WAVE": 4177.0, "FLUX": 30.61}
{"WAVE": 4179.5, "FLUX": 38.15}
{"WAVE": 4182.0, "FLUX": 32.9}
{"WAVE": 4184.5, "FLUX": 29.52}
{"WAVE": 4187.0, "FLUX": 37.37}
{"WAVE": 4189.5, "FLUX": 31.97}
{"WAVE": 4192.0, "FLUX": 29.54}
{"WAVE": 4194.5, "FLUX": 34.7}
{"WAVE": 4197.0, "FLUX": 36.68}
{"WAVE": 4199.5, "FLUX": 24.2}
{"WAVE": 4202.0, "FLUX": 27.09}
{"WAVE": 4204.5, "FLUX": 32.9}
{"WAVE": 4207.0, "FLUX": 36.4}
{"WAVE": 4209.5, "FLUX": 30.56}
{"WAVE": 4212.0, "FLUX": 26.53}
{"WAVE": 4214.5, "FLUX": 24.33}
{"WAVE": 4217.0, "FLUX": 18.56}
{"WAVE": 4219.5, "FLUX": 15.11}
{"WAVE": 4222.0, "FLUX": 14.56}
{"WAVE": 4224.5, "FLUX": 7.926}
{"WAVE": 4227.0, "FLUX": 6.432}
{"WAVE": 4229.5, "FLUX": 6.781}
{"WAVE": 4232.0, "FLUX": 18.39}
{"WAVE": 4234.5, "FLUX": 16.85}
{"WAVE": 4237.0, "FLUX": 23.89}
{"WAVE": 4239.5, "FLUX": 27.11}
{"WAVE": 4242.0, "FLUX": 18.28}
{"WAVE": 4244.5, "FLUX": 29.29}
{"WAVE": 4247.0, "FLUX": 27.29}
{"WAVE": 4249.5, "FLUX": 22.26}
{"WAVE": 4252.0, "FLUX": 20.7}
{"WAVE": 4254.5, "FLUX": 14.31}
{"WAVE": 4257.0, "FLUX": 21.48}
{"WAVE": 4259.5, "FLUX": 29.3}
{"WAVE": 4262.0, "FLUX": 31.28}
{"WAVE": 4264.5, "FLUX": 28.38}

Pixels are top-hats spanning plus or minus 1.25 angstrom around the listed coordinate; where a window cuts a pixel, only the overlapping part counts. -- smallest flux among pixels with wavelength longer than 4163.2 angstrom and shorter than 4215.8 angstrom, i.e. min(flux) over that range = 24.2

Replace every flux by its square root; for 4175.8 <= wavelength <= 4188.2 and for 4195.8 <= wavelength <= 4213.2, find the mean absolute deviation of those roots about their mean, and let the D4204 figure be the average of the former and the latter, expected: 0.32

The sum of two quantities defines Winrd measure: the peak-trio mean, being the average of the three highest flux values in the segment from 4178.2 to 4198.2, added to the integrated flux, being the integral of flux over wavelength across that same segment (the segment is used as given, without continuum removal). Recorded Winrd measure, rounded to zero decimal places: 714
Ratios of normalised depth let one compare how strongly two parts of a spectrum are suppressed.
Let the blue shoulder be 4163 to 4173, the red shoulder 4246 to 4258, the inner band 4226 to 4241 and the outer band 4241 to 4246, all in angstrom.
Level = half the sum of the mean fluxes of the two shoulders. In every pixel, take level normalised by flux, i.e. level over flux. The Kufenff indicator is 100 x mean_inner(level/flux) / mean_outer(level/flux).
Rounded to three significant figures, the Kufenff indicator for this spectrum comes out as 186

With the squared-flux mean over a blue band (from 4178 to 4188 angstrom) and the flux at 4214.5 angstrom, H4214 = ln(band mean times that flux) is 10.3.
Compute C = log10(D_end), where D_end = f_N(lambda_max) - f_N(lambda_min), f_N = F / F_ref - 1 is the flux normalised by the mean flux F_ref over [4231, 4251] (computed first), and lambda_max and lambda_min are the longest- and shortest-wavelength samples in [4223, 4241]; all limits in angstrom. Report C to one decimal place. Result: -0.1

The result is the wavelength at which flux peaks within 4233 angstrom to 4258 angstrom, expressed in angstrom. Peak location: 4244.5 angstrom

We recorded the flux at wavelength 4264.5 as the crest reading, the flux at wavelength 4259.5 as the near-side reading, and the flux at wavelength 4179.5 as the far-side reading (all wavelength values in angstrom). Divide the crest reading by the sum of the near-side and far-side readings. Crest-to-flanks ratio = 0.42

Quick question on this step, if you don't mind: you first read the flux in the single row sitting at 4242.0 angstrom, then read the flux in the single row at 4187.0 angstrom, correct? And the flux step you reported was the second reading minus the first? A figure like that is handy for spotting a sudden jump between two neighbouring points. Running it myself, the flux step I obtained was 19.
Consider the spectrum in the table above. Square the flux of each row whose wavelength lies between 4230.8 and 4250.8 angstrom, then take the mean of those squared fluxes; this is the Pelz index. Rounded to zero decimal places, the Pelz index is 545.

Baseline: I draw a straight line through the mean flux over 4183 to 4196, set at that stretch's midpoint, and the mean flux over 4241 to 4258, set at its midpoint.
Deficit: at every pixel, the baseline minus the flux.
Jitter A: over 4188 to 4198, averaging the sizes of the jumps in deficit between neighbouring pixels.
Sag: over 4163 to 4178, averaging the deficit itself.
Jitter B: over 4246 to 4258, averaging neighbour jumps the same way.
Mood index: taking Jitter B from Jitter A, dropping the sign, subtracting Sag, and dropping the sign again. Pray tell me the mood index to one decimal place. 2.3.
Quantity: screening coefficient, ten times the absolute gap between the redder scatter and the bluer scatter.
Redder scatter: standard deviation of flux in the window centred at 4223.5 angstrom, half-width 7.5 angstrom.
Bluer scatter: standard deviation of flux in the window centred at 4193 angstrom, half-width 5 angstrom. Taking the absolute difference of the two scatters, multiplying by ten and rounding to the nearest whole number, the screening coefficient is 20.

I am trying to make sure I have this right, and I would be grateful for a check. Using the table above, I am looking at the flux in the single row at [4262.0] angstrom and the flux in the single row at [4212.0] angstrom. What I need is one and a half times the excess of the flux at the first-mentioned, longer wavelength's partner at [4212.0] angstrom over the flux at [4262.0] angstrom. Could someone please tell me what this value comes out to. -7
